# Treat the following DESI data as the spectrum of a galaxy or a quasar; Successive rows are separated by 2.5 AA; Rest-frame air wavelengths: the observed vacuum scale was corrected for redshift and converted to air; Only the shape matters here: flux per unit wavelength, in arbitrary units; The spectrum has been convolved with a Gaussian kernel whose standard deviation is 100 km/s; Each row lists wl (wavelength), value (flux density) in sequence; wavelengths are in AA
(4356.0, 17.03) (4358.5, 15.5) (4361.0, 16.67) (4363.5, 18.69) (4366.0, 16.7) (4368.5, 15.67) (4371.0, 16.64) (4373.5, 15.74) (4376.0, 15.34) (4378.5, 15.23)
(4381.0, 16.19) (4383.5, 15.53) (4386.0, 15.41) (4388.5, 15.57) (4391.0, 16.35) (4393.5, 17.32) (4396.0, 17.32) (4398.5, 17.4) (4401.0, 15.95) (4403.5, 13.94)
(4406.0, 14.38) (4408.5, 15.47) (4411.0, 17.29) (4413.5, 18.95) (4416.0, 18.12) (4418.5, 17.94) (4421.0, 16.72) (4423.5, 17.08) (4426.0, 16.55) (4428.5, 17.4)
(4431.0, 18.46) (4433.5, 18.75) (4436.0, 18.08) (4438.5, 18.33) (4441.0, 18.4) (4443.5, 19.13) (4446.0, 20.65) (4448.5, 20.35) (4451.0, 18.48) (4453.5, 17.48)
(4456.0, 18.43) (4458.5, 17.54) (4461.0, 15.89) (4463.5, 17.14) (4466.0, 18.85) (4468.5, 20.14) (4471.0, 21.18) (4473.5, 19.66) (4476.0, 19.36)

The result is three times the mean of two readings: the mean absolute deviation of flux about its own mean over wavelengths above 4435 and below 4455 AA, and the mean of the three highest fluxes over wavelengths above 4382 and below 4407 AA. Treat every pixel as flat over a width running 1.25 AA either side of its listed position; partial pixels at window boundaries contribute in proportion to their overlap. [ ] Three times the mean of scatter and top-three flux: 27.3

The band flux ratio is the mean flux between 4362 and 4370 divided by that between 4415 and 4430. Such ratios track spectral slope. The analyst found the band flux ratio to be 0.98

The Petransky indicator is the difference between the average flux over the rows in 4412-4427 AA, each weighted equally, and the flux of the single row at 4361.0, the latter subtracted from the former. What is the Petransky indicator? 0.9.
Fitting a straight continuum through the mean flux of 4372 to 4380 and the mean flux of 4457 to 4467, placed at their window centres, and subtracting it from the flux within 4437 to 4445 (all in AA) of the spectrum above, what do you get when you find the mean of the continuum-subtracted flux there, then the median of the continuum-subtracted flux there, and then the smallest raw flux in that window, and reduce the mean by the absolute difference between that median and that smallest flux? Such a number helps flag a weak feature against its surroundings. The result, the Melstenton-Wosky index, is -15.1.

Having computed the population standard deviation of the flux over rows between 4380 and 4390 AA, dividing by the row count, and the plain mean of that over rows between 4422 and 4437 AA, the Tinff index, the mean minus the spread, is 17.4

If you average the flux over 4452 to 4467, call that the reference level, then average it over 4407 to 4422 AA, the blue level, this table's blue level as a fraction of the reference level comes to 0.99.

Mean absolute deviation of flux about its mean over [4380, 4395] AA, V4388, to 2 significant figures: 0.56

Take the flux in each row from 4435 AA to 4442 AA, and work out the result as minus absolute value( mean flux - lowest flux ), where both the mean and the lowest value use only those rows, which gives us -0.2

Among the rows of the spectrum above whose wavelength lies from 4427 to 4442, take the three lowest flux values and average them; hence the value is 17.9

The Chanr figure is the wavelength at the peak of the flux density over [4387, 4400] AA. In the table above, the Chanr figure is 4398.5 AA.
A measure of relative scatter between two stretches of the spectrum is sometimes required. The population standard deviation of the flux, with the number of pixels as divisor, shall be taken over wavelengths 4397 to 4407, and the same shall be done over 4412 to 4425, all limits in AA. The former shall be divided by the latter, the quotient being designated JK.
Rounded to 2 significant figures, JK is 1.7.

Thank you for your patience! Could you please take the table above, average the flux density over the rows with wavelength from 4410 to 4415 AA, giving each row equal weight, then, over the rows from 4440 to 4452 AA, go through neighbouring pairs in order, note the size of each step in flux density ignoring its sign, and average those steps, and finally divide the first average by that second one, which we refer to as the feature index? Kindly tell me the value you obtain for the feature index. 16.4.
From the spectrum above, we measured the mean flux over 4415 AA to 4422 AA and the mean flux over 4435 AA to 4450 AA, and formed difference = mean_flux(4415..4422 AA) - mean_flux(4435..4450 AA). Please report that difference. -1.6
